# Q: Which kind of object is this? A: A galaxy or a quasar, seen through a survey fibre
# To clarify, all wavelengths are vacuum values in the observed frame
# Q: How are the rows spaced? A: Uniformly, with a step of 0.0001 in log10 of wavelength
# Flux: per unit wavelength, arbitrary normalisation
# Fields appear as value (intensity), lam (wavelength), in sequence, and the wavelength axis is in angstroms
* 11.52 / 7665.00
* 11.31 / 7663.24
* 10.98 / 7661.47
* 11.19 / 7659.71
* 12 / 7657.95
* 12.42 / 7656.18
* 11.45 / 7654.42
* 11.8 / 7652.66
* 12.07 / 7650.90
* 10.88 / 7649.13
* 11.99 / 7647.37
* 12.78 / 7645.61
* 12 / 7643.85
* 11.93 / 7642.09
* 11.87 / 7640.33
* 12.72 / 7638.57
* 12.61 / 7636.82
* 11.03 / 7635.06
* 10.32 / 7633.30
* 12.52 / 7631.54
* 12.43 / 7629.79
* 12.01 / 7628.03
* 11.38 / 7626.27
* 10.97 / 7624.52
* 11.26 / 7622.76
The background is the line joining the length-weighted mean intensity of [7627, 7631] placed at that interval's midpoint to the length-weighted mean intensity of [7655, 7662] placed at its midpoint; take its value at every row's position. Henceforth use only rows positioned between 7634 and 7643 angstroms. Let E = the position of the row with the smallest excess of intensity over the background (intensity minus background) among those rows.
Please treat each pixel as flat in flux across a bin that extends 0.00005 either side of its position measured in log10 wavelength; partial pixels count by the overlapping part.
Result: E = 7635.06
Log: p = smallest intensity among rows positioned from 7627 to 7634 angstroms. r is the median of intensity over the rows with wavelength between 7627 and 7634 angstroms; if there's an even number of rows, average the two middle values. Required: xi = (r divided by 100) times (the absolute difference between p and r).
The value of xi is 0.23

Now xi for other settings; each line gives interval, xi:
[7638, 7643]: 0.01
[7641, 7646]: 0.01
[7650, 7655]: 0.04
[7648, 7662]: 0.09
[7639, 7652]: 0.13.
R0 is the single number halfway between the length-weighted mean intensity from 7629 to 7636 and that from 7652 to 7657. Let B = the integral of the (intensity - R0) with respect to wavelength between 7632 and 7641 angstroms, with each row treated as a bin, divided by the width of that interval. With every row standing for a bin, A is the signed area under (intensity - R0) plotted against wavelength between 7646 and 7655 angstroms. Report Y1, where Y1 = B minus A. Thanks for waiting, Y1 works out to 0.3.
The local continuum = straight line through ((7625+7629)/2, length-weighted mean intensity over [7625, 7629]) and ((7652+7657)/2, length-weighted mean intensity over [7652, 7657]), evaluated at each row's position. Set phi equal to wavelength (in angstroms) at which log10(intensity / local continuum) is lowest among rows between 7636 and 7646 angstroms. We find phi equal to 7640.33 angstroms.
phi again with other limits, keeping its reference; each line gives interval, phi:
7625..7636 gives 7633.30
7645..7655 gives 7649.13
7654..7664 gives 7661.47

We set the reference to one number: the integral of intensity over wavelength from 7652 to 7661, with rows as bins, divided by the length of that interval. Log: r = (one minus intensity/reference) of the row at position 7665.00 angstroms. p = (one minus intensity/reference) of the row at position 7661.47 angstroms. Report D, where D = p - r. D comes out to 0.05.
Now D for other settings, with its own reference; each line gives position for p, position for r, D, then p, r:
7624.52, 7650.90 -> 0.09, 0.066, -0.03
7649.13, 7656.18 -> 0.13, 0.073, -0.06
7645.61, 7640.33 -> -0.08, -0.088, -0.01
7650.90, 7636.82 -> 0.05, -0.028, -0.07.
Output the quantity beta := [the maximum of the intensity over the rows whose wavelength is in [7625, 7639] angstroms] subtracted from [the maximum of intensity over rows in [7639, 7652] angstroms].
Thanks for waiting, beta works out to 0.06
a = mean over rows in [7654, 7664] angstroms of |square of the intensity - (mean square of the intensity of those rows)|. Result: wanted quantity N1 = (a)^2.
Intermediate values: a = 10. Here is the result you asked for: 104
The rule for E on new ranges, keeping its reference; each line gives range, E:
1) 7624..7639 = 7633.30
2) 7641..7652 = 7649.13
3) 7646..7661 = 7649.13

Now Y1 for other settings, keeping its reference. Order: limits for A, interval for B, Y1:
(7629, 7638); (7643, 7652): -0.4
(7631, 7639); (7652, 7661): -0.2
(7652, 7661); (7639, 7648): 0.4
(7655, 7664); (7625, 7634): 1.4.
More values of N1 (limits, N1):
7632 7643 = 269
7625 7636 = 266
